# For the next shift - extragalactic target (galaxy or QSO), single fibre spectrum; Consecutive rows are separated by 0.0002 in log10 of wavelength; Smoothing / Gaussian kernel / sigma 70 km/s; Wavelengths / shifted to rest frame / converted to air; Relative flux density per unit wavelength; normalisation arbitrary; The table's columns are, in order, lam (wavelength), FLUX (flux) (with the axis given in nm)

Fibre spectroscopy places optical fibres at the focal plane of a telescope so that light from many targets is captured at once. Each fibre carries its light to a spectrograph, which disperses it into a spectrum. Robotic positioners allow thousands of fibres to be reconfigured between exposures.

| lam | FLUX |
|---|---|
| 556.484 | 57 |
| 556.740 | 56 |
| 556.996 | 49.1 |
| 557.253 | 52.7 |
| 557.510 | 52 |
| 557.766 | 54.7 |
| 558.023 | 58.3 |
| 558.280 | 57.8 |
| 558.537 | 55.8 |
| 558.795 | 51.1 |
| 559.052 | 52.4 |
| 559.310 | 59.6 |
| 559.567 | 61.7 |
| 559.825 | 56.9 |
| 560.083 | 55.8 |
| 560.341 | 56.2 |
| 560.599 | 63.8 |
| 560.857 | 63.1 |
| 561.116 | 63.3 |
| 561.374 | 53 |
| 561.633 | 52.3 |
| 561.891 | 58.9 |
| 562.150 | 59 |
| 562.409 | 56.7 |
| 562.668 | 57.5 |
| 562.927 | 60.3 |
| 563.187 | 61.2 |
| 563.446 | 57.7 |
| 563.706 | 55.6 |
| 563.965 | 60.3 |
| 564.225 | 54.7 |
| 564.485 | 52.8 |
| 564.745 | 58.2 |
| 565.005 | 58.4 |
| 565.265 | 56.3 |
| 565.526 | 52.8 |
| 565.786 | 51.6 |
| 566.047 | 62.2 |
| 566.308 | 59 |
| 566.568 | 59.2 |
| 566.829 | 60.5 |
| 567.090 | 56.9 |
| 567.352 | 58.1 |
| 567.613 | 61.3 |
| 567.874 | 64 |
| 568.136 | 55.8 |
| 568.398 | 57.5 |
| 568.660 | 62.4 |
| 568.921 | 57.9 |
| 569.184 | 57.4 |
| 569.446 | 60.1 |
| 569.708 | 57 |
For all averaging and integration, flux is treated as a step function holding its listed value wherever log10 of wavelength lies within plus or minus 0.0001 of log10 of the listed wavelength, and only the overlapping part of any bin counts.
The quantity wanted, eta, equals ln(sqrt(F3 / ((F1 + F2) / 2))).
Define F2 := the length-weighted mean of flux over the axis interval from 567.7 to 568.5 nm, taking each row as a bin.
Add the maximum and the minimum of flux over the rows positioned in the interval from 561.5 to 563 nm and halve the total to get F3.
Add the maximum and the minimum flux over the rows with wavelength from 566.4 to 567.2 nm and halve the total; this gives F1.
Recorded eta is -0.023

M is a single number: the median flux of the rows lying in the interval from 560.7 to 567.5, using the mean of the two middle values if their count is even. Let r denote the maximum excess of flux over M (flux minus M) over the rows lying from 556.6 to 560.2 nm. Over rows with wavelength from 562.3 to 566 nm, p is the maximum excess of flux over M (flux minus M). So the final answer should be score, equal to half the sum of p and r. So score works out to 3.3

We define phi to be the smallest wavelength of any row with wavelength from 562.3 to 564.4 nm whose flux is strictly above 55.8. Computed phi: 562.409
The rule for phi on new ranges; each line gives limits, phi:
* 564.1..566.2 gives 564.745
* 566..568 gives 566.047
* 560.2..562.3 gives 560.341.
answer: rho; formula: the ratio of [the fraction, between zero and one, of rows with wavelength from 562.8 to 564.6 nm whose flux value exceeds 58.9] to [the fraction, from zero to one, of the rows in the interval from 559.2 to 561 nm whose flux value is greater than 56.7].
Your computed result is 0.6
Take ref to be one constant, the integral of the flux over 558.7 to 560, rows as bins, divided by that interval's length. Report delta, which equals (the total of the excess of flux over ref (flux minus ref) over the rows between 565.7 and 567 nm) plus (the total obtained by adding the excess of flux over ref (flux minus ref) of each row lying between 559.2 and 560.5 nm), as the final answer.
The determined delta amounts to 18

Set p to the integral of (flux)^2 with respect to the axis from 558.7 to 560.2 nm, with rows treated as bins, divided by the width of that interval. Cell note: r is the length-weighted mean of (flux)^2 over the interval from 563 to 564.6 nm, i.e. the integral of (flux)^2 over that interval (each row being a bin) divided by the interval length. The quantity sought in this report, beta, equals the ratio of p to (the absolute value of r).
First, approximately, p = 3192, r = 3280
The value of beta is 0.97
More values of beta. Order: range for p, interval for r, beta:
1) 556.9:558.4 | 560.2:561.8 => 0.85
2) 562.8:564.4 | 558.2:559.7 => 1.06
